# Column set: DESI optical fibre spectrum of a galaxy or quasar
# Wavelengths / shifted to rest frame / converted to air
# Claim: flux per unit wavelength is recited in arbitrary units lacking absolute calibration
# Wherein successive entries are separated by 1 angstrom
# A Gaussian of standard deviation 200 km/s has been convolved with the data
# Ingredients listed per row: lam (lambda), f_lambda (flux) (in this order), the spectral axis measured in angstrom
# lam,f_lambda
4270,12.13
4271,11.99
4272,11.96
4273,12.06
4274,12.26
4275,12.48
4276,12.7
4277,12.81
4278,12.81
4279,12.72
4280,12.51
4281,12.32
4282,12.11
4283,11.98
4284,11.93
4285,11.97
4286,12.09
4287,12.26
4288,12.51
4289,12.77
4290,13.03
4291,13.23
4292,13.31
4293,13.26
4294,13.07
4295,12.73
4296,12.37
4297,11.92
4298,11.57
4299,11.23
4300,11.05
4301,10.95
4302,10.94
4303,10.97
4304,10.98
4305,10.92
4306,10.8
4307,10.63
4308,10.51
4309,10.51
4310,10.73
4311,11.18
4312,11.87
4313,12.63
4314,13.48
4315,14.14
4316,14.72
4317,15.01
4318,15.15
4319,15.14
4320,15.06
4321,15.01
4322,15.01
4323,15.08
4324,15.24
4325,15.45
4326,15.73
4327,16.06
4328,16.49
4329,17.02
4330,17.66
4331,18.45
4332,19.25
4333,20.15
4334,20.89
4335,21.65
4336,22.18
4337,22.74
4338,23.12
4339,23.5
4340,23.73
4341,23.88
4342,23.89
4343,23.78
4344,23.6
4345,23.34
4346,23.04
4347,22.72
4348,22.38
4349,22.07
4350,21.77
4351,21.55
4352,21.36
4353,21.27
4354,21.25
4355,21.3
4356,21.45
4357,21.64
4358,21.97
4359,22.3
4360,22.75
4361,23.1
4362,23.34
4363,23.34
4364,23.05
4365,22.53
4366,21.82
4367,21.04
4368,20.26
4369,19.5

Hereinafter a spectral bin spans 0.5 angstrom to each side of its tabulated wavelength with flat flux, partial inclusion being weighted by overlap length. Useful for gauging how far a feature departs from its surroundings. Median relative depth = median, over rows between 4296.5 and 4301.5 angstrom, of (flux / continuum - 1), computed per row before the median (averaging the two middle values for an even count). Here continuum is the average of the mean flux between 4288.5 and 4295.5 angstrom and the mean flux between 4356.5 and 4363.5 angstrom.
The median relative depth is -0.4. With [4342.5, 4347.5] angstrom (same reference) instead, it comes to 0.3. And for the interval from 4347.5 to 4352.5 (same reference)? 0.2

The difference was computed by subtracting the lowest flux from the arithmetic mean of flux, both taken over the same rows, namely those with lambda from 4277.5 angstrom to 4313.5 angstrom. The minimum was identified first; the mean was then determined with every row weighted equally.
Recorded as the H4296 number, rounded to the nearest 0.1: 1.4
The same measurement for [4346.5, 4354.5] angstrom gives 0.5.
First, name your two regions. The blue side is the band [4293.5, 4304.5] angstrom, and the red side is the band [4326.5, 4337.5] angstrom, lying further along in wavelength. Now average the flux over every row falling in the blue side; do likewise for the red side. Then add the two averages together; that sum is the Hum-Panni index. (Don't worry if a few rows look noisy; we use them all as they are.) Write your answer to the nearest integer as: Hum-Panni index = 31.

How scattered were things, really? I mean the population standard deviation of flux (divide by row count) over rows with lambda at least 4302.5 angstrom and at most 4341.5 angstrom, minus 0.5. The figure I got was 3.7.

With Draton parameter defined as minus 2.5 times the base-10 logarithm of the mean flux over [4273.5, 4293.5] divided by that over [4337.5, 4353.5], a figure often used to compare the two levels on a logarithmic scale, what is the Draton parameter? 0.65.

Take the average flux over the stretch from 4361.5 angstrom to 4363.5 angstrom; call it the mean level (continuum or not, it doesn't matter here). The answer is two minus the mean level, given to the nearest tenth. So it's -21.3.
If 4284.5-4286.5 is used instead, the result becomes -10.0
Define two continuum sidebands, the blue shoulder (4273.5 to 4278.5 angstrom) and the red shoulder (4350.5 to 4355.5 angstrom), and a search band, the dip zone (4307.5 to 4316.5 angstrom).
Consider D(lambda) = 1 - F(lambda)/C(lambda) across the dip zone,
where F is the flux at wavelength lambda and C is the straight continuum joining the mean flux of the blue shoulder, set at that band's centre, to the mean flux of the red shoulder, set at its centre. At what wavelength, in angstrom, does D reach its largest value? 4309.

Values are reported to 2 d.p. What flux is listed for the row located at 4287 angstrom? 12.26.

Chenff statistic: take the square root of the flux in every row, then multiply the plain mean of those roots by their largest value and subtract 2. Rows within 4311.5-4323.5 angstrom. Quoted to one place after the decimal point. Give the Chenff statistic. 12.7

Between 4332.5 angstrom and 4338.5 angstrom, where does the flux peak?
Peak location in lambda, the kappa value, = 4338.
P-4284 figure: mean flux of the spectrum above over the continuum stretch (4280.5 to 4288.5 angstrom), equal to 12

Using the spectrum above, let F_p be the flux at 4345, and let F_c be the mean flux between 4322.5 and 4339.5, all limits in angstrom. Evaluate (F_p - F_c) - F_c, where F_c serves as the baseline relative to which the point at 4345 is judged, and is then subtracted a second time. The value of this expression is -14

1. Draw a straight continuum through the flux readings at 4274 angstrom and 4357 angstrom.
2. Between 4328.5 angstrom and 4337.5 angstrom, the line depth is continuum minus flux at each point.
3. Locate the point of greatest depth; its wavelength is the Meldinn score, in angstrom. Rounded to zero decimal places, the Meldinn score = 4329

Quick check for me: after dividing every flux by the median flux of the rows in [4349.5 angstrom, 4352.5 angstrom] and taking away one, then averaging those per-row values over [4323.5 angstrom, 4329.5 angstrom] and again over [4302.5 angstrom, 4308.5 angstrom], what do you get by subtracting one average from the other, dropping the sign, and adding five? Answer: 5.24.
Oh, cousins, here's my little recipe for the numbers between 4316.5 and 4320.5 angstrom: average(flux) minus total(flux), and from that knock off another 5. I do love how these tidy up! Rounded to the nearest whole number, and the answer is -50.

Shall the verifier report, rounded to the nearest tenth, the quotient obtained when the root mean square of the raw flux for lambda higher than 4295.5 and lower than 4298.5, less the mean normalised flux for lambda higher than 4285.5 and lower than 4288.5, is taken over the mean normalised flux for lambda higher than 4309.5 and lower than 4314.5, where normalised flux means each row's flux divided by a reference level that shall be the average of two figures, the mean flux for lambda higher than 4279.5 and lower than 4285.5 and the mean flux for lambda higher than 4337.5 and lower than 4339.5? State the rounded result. 16.7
